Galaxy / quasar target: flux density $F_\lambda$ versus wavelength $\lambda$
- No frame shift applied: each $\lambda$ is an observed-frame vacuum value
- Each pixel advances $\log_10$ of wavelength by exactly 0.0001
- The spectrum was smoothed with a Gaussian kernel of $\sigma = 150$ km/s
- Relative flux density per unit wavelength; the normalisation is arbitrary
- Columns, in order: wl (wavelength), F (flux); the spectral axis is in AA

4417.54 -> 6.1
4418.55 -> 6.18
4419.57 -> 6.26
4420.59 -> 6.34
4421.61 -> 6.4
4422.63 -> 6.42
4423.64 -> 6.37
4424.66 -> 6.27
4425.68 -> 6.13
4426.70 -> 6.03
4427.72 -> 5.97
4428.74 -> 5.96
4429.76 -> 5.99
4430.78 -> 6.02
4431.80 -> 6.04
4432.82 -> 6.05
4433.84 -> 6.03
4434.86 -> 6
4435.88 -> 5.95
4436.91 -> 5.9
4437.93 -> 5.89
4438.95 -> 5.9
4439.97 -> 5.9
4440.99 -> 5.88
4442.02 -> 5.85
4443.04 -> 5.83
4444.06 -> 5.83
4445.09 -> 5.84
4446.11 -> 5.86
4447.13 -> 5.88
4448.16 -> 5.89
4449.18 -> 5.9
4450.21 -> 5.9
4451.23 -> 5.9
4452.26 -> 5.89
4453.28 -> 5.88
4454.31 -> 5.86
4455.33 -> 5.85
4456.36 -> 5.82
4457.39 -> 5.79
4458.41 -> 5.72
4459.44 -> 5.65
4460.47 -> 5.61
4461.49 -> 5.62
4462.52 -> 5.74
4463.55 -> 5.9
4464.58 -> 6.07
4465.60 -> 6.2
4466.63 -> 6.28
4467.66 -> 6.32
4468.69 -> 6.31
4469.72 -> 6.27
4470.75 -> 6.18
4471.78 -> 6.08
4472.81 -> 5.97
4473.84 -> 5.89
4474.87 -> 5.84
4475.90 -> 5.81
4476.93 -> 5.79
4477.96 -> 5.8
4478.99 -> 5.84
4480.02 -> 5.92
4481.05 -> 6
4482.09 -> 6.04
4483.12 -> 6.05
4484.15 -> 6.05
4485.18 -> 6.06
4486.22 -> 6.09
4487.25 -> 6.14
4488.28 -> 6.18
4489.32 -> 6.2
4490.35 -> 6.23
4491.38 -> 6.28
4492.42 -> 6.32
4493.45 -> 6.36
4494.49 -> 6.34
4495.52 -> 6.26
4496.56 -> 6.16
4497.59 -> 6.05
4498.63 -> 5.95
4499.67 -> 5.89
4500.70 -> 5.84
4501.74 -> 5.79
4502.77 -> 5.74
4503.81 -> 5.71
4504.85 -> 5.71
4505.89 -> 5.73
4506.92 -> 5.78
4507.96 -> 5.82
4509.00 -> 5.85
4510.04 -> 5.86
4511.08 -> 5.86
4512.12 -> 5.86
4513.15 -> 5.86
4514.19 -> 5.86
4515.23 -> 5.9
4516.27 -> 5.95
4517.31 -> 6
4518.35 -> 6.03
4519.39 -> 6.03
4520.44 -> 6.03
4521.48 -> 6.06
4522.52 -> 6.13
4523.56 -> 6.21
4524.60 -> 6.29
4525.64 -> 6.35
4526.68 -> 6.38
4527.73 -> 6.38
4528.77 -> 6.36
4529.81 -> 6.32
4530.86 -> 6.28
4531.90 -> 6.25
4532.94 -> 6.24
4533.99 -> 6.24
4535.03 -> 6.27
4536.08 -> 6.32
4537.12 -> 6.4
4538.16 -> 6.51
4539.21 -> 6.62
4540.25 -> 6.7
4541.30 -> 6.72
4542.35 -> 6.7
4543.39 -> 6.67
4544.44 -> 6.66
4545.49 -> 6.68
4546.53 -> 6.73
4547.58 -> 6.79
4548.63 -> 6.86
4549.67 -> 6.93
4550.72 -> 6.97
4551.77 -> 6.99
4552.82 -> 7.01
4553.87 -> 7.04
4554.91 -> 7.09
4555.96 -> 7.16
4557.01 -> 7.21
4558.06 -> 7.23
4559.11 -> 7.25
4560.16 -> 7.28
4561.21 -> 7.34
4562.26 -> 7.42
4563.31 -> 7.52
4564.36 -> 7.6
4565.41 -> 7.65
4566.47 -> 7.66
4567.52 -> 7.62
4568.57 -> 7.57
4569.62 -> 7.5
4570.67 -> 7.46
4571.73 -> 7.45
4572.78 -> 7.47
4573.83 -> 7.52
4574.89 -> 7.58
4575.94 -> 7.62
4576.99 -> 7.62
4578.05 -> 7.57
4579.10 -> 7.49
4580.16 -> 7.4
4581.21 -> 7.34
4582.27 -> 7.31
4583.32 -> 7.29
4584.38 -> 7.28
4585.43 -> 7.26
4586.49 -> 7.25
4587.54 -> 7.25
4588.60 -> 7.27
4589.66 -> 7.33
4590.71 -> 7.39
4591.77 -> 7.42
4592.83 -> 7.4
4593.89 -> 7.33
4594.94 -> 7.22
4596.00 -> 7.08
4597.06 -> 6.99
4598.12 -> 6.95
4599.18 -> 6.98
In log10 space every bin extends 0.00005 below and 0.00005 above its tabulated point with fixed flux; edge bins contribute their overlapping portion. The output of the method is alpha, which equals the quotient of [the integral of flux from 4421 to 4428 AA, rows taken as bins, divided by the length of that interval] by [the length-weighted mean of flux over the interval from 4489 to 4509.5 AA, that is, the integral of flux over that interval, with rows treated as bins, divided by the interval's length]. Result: 1.04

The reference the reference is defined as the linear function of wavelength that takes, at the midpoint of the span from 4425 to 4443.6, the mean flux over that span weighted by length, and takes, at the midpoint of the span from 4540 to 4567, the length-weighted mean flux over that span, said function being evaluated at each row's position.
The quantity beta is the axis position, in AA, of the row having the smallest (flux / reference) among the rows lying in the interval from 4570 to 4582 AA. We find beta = 4581.21 AA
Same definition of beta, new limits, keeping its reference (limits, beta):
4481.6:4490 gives 4484.15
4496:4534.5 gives 4504.85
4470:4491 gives 4476.93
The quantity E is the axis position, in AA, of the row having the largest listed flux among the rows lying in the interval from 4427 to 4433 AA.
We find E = 4432.82 AA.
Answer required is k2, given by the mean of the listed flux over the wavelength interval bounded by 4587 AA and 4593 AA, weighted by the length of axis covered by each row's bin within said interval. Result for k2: 7.3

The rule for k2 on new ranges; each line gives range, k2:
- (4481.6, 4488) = 6.1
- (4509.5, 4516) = 5.9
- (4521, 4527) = 6.2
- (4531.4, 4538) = 6.3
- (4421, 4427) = 6.3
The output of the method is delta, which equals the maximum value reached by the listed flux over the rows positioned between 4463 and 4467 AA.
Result 6.28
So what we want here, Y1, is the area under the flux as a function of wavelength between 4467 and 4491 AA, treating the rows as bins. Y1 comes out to 145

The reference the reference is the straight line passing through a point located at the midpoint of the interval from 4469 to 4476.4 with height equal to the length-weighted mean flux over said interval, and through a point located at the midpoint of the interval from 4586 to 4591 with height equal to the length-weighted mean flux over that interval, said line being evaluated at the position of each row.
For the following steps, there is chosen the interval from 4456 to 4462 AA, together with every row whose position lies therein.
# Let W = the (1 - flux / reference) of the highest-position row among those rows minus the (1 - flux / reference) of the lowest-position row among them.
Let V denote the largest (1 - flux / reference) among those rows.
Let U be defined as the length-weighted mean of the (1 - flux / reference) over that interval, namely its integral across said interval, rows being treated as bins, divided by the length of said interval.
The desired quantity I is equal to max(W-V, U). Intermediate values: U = 0.028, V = 0.046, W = 0.044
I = 0.03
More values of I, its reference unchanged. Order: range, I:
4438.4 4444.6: 0.05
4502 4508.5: 0.10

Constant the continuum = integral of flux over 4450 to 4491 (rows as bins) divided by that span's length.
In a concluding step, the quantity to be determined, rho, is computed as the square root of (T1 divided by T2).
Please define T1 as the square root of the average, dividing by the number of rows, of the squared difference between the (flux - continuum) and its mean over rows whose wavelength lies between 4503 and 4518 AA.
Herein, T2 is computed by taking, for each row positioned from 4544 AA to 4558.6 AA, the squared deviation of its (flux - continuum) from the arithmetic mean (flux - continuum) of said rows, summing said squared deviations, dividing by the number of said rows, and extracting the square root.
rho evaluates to 0.67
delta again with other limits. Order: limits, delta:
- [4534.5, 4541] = 6.7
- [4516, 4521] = 6.03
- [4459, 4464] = 5.9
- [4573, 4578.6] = 7.62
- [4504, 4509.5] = 5.85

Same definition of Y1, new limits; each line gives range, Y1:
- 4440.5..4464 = 137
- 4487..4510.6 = 142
